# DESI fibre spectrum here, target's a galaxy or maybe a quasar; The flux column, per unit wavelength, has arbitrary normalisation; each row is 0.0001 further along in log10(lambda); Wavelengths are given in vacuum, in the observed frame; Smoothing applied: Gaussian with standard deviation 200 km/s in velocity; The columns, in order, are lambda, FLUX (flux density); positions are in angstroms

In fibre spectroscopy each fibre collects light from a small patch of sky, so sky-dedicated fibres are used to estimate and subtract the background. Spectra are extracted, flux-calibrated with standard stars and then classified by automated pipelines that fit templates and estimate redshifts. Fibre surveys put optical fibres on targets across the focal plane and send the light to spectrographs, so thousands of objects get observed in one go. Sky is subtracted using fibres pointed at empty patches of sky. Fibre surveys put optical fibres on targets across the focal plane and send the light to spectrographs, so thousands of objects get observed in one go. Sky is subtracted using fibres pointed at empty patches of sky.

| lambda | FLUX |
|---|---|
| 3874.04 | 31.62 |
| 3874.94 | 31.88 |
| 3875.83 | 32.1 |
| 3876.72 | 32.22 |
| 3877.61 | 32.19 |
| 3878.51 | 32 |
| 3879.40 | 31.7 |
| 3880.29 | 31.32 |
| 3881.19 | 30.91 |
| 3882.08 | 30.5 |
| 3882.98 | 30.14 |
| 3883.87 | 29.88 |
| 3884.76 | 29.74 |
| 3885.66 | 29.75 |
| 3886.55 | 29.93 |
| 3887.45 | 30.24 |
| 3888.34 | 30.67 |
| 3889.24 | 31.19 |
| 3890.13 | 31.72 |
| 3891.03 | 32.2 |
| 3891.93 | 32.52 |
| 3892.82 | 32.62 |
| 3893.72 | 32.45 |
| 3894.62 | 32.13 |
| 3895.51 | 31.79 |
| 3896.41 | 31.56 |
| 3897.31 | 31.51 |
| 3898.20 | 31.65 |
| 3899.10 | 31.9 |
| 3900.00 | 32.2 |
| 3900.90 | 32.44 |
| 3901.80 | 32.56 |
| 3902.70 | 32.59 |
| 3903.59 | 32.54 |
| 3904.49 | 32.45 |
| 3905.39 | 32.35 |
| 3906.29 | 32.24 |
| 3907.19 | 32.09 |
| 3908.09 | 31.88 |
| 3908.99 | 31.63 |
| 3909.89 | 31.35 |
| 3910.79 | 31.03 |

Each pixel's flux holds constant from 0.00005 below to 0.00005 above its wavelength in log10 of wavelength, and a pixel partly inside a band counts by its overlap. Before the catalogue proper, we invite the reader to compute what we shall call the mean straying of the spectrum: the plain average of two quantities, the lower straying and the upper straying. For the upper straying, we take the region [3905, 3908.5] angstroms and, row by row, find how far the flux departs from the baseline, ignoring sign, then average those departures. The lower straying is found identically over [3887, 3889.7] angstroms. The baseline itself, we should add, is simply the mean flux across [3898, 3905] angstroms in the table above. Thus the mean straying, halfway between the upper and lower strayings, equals 0.89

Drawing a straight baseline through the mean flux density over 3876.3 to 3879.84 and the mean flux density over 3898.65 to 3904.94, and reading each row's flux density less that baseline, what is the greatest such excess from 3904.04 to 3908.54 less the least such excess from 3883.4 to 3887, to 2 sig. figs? 2.4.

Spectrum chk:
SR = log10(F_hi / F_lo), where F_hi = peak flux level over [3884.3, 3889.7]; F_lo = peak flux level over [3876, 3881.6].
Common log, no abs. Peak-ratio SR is -0.014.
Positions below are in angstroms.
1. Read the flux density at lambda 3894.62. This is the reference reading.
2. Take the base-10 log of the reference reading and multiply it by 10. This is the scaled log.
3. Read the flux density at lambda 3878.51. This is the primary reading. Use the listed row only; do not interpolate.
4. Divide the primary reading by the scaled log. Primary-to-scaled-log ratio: 2.124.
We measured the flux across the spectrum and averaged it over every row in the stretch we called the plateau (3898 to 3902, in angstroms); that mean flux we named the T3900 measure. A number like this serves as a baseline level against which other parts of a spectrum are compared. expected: 32.1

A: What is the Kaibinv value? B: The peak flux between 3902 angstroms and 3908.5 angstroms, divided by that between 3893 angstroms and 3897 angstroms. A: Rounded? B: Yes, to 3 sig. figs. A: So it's 1.00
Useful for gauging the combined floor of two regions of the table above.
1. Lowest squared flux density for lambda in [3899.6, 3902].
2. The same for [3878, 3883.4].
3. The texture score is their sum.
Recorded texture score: 1945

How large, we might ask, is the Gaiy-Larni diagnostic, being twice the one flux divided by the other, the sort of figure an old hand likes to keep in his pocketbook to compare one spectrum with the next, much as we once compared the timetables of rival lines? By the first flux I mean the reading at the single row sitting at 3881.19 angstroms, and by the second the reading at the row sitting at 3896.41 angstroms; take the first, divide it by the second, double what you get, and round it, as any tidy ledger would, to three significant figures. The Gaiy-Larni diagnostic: 1.96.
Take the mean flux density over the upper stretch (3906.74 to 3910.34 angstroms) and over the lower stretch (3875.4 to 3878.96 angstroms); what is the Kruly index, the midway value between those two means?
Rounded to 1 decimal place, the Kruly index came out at 31.9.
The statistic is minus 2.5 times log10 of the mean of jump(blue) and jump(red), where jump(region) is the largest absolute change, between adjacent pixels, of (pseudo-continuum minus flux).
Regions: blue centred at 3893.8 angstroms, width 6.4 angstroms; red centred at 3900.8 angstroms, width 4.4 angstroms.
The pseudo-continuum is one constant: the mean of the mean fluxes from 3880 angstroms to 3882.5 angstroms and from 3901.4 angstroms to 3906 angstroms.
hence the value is 1.24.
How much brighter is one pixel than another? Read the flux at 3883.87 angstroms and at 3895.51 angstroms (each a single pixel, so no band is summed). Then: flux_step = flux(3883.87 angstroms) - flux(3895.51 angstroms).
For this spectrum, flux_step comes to -1.9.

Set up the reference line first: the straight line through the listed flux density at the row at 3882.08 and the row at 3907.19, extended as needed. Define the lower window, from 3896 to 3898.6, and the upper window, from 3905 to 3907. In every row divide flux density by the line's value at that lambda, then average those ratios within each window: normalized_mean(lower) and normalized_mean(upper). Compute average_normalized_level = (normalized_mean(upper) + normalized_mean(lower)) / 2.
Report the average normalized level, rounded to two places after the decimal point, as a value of 1.01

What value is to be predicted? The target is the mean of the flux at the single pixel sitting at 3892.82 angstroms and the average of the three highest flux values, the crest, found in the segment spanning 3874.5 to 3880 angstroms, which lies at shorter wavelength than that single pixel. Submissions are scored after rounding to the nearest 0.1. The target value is 32.4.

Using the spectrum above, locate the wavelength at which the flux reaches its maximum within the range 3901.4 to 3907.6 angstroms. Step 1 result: 3902.70 angstroms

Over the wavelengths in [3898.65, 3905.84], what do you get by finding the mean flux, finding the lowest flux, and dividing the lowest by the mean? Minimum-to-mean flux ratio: 0.985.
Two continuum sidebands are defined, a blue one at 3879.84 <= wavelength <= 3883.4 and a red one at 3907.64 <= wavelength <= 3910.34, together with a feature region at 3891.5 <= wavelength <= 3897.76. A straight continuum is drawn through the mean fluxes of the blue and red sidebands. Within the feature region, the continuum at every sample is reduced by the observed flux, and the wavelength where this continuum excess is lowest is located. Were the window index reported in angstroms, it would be 3892.82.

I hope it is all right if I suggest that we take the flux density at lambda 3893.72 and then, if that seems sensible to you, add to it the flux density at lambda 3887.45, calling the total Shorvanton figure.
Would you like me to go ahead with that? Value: 62.7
